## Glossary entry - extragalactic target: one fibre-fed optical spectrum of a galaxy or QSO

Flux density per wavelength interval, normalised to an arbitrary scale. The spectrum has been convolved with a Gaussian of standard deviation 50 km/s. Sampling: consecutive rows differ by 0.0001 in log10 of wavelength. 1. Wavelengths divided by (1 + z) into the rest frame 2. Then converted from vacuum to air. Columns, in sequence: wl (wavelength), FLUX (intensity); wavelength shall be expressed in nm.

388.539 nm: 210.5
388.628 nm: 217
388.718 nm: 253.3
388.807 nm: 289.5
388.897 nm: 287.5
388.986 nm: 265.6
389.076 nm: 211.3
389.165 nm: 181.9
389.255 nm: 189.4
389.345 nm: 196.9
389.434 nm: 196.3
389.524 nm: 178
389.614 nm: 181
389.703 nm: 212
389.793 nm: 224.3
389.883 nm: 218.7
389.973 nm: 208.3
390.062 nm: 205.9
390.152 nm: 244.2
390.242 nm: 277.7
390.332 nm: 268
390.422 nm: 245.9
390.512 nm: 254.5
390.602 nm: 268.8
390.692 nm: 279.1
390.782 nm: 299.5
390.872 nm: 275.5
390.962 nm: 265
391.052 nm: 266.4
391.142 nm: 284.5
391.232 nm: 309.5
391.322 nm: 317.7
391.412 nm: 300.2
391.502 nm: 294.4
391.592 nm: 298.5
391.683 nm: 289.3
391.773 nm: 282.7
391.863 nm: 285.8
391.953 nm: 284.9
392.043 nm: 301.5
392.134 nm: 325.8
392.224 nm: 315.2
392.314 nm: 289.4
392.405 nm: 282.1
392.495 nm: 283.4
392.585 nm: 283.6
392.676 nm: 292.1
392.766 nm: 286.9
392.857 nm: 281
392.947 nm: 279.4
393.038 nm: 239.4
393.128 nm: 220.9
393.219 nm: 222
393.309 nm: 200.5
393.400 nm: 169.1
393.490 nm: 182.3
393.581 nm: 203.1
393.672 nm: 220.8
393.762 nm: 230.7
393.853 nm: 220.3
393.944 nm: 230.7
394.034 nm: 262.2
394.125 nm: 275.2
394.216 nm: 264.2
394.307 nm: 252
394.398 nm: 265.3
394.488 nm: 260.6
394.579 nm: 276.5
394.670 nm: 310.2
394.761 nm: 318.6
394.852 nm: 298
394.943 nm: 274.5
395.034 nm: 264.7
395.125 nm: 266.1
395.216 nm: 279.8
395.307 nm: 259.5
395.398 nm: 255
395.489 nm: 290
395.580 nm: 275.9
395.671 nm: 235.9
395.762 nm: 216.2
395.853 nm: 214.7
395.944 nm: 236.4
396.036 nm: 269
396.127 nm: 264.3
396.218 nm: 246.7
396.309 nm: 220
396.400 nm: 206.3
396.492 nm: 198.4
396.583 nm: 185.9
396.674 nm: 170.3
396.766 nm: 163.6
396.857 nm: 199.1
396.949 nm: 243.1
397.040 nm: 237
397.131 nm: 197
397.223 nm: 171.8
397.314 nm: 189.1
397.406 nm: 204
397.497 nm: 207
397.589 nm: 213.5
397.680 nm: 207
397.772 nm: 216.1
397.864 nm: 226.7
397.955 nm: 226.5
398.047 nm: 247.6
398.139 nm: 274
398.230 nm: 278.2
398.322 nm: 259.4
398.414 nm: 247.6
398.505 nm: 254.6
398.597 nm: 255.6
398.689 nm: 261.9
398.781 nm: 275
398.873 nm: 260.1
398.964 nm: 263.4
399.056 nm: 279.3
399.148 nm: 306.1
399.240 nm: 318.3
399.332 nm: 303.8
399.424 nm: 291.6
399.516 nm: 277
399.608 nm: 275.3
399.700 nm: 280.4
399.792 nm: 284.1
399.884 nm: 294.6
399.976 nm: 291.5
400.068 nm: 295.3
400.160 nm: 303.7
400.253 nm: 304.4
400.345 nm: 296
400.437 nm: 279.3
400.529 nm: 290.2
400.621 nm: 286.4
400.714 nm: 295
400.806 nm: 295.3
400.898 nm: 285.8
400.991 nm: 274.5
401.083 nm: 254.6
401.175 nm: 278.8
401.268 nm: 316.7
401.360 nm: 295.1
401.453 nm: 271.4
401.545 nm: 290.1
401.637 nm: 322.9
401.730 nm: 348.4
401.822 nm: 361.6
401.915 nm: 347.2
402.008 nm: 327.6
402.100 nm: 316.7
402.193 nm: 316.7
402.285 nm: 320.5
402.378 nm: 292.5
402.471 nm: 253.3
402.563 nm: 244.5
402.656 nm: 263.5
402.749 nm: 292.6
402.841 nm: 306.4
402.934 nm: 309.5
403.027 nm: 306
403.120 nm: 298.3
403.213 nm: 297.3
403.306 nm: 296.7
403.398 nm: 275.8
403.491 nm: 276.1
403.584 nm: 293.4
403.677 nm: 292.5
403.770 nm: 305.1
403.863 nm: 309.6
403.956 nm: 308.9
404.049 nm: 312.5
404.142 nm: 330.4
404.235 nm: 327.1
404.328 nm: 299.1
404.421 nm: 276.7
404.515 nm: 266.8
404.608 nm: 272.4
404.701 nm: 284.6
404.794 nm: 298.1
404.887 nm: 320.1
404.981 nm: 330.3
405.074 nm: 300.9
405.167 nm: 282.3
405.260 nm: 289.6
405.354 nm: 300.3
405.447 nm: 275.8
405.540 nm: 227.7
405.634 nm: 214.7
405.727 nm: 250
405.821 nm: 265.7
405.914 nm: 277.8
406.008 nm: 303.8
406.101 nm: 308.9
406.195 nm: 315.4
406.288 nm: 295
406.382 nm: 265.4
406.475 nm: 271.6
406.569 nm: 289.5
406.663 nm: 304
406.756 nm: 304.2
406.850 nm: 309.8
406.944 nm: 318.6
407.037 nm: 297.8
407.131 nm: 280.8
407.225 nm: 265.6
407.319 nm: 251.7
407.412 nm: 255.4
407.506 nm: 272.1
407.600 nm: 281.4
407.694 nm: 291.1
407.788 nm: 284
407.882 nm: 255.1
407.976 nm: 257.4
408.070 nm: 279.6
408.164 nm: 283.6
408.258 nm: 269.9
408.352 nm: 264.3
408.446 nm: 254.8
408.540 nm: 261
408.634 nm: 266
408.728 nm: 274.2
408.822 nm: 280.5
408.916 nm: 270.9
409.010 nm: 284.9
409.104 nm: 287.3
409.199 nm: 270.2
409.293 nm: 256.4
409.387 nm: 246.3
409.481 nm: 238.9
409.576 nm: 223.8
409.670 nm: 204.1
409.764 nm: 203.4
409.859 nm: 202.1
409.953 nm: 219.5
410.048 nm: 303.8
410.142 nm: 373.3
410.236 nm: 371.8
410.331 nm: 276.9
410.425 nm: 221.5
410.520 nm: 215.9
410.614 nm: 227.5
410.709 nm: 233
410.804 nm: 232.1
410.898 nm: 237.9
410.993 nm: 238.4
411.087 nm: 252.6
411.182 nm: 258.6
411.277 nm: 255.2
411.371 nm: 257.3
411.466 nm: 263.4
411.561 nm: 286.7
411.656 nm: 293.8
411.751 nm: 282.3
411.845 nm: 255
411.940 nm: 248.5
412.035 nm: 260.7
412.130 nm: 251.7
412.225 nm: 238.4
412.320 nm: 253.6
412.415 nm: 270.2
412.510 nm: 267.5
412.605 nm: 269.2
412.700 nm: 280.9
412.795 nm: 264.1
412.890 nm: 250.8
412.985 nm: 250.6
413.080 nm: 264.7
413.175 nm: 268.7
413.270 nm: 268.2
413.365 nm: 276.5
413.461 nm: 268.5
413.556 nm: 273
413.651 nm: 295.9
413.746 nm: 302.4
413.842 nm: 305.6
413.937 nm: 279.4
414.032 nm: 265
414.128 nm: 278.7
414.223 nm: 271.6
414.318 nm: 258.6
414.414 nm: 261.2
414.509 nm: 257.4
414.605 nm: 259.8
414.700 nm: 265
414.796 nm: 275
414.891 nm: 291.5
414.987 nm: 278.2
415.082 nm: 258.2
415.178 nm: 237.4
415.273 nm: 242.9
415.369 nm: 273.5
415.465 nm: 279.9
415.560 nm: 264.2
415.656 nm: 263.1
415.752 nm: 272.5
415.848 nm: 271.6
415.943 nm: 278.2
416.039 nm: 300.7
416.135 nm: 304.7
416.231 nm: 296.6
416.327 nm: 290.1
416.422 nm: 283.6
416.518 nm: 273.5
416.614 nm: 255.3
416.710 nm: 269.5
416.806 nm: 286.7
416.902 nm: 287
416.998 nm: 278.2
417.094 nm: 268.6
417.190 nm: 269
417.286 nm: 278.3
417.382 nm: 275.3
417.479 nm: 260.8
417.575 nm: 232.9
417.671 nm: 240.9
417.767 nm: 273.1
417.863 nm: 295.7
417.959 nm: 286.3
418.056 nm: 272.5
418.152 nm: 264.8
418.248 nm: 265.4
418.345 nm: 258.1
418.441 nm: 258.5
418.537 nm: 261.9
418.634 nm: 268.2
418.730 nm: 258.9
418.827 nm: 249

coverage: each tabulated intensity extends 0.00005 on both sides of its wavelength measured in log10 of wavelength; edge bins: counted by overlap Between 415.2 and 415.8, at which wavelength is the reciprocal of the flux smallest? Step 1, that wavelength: 415.465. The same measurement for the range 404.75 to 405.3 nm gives 404.981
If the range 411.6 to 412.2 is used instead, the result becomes 411.656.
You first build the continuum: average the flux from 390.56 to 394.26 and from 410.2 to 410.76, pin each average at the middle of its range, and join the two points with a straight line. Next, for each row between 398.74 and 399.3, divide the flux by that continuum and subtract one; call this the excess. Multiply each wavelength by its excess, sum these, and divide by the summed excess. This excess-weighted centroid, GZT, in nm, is 399.15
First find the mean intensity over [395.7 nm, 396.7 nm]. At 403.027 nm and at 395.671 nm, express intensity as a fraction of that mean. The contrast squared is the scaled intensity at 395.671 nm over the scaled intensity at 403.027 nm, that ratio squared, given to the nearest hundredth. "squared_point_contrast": 0.59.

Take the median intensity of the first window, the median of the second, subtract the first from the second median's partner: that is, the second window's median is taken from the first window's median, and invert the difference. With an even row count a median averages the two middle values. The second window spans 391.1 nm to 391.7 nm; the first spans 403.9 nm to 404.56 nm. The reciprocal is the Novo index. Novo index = 0.10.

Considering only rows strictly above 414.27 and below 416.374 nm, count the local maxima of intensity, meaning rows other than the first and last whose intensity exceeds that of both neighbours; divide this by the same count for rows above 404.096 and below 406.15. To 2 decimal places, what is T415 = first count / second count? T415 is 2.50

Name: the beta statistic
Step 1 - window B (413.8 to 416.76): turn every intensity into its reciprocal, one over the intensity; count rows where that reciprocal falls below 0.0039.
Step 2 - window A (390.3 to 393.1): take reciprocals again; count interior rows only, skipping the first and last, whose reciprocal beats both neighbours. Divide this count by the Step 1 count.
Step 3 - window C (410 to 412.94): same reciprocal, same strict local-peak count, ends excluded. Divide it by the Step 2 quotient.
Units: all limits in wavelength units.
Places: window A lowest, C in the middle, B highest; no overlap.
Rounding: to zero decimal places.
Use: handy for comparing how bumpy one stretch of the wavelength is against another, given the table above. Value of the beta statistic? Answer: 28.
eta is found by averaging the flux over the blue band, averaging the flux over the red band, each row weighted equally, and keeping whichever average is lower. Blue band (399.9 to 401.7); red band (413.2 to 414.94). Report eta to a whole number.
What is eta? 275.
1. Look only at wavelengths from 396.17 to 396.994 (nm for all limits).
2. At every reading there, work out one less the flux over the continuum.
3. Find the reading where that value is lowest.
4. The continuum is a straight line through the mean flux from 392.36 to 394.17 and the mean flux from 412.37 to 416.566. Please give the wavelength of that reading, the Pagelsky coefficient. 396.218 nm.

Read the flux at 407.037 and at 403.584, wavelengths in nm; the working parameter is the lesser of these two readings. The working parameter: 293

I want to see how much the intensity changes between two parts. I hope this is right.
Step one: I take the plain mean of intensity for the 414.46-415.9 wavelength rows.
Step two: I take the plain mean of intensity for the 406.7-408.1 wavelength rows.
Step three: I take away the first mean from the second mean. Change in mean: 14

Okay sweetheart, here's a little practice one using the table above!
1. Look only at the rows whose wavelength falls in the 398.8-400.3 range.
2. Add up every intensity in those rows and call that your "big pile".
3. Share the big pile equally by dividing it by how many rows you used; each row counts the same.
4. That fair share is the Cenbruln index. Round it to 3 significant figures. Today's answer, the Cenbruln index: 289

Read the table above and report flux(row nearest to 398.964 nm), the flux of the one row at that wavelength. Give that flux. 263.4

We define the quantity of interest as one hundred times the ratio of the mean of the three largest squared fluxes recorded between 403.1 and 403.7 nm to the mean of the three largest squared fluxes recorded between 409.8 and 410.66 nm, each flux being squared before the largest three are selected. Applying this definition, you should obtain 72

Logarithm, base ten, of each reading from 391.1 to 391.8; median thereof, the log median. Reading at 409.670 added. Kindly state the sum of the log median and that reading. 207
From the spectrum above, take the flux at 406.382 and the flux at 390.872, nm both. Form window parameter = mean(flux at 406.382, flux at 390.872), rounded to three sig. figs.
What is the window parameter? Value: 270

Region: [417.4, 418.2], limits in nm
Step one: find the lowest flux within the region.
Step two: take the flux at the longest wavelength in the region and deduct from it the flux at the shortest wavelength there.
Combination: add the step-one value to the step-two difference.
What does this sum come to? 237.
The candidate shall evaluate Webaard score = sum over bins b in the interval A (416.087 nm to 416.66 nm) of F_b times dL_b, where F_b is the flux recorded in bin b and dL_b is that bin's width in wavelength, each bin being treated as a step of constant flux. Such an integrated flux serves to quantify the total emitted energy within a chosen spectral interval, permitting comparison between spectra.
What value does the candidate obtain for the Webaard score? 163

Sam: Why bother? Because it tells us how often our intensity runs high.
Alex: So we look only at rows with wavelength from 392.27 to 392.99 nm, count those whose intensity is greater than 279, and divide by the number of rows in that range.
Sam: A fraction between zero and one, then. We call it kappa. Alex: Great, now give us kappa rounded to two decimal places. 1.00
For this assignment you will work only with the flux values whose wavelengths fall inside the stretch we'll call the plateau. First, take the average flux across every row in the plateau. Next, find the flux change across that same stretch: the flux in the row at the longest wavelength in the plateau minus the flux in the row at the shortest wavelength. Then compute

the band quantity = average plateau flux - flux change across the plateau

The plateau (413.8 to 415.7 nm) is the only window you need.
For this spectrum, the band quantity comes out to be 311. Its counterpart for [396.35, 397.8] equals 191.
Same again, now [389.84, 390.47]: 211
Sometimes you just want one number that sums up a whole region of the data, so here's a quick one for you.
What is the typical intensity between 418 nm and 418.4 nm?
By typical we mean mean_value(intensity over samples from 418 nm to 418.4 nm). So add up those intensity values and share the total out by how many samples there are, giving 265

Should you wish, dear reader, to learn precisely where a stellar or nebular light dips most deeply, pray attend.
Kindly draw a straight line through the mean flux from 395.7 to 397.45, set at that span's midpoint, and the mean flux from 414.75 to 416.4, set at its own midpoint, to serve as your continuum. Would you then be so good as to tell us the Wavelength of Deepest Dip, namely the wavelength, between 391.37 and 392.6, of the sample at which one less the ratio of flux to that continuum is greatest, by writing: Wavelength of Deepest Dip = 392.405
